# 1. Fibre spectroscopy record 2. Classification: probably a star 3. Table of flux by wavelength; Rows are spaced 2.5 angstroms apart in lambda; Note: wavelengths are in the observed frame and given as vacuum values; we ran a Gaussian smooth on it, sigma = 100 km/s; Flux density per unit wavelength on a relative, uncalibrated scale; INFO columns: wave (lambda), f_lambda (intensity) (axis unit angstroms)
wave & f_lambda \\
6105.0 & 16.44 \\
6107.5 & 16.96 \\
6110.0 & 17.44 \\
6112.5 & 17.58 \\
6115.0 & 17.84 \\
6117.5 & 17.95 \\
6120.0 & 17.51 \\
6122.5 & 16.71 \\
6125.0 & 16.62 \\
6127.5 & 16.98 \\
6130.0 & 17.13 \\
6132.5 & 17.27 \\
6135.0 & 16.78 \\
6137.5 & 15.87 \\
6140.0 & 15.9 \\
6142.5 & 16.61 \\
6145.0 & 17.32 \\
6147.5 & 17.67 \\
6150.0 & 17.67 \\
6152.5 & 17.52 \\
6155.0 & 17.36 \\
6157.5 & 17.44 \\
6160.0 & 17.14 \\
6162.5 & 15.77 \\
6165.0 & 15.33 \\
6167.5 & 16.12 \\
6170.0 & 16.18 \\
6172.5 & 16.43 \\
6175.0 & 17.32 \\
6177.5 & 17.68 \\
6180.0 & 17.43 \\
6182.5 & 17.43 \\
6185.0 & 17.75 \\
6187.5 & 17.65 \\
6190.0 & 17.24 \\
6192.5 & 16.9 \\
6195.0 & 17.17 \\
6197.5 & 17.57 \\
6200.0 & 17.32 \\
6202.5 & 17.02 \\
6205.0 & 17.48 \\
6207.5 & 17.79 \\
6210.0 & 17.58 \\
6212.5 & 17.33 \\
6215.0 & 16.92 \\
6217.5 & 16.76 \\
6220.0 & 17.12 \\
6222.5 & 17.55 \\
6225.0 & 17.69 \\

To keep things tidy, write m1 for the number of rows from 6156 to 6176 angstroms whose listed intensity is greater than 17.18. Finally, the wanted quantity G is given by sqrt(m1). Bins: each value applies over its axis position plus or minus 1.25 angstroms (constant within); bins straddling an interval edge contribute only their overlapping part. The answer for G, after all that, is 1.4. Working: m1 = 2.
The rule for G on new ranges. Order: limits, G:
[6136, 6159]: 2.4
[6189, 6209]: 2.2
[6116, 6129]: 1.4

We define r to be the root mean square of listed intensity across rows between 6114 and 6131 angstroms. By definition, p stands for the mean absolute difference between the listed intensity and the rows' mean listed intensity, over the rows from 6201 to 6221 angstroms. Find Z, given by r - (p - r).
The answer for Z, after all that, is 34.2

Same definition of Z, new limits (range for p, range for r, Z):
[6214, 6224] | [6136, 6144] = 32.0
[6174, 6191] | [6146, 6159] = 34.9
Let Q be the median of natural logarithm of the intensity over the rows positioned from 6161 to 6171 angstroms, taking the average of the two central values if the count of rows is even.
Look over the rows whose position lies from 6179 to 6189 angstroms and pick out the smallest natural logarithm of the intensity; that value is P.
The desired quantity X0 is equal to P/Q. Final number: 1.03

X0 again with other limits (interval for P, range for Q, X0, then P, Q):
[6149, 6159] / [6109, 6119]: 0.99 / 2.854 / 2.87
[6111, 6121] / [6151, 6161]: 1.00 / 2.863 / 2.86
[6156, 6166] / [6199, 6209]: 0.96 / 2.730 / 2.86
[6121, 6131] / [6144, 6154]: 0.98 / 2.811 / 2.87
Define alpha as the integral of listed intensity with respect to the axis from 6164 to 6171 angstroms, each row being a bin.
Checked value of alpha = 111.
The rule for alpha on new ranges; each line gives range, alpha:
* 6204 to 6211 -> 123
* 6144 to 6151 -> 123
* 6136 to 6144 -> 129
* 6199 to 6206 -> 121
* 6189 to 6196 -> 120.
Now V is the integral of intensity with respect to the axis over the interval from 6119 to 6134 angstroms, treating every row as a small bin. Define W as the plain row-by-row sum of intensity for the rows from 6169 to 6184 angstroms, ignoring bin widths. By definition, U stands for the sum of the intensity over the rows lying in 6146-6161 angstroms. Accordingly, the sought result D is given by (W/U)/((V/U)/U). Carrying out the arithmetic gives 42.1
